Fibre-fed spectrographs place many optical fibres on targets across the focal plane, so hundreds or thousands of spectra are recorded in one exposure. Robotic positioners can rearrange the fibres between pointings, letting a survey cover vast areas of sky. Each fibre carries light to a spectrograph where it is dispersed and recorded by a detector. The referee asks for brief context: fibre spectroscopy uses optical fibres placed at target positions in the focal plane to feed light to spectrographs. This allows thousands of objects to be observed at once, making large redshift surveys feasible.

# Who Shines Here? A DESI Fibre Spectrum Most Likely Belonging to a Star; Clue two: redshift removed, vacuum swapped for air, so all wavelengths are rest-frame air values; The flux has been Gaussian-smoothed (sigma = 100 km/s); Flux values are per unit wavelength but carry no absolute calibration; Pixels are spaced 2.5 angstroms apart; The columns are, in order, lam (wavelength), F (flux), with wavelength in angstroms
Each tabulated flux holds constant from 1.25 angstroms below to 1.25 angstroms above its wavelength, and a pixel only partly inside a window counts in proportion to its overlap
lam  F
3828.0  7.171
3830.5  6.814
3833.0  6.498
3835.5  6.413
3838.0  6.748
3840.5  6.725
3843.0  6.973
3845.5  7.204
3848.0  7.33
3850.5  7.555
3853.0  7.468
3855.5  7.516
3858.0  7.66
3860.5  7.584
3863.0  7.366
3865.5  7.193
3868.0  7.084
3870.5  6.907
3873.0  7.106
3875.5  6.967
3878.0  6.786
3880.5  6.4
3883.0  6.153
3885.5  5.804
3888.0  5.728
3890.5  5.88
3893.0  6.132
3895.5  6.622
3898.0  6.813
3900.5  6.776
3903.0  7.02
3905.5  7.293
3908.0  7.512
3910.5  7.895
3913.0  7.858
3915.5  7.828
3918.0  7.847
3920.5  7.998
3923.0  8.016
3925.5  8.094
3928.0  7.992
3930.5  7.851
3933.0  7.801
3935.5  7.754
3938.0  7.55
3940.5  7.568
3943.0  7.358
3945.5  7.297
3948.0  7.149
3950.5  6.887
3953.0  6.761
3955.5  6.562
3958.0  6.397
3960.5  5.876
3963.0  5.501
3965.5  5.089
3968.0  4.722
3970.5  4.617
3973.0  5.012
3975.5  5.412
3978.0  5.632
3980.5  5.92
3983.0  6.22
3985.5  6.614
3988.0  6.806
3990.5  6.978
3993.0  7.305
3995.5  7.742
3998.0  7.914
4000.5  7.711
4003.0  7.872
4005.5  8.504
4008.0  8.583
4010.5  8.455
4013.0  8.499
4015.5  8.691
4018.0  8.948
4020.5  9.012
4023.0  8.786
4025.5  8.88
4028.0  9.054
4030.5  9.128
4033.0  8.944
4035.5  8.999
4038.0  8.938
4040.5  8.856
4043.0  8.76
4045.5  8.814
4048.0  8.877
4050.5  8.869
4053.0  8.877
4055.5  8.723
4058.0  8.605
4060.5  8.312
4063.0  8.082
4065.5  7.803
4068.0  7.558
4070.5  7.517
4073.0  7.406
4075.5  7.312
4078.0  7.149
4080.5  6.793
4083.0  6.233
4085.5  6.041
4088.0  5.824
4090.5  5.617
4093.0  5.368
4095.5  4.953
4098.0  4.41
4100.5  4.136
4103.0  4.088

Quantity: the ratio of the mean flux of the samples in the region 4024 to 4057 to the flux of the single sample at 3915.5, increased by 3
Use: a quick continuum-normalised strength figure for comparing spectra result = 4.14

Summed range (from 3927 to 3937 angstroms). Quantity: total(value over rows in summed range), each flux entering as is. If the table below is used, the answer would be 31.4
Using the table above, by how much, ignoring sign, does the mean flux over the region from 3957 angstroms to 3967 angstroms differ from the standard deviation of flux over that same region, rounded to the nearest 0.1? 5.2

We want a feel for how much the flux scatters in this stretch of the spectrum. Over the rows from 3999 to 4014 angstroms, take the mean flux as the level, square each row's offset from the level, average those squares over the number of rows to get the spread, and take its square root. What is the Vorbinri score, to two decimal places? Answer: 0.34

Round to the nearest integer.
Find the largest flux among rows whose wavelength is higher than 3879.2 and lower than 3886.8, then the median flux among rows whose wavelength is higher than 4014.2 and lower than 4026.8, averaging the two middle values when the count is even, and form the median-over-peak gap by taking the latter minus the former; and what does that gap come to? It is 2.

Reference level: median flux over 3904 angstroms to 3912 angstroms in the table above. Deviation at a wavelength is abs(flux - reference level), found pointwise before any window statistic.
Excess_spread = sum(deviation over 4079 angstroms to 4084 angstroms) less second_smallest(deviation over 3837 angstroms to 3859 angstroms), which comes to 2.0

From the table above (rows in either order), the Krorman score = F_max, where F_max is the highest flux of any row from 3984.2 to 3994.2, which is 7.305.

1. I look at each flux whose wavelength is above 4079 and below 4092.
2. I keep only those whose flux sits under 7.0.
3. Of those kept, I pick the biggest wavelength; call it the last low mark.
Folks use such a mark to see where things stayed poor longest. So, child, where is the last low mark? 4090.5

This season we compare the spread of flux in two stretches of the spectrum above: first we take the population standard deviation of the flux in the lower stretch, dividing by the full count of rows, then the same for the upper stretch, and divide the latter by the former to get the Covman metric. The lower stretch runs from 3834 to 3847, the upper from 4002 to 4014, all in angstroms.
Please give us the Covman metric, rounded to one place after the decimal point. 1.0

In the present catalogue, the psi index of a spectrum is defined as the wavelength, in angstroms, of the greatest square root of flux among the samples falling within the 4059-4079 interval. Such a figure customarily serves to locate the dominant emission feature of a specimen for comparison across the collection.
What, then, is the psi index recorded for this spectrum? 4060.5 angstroms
